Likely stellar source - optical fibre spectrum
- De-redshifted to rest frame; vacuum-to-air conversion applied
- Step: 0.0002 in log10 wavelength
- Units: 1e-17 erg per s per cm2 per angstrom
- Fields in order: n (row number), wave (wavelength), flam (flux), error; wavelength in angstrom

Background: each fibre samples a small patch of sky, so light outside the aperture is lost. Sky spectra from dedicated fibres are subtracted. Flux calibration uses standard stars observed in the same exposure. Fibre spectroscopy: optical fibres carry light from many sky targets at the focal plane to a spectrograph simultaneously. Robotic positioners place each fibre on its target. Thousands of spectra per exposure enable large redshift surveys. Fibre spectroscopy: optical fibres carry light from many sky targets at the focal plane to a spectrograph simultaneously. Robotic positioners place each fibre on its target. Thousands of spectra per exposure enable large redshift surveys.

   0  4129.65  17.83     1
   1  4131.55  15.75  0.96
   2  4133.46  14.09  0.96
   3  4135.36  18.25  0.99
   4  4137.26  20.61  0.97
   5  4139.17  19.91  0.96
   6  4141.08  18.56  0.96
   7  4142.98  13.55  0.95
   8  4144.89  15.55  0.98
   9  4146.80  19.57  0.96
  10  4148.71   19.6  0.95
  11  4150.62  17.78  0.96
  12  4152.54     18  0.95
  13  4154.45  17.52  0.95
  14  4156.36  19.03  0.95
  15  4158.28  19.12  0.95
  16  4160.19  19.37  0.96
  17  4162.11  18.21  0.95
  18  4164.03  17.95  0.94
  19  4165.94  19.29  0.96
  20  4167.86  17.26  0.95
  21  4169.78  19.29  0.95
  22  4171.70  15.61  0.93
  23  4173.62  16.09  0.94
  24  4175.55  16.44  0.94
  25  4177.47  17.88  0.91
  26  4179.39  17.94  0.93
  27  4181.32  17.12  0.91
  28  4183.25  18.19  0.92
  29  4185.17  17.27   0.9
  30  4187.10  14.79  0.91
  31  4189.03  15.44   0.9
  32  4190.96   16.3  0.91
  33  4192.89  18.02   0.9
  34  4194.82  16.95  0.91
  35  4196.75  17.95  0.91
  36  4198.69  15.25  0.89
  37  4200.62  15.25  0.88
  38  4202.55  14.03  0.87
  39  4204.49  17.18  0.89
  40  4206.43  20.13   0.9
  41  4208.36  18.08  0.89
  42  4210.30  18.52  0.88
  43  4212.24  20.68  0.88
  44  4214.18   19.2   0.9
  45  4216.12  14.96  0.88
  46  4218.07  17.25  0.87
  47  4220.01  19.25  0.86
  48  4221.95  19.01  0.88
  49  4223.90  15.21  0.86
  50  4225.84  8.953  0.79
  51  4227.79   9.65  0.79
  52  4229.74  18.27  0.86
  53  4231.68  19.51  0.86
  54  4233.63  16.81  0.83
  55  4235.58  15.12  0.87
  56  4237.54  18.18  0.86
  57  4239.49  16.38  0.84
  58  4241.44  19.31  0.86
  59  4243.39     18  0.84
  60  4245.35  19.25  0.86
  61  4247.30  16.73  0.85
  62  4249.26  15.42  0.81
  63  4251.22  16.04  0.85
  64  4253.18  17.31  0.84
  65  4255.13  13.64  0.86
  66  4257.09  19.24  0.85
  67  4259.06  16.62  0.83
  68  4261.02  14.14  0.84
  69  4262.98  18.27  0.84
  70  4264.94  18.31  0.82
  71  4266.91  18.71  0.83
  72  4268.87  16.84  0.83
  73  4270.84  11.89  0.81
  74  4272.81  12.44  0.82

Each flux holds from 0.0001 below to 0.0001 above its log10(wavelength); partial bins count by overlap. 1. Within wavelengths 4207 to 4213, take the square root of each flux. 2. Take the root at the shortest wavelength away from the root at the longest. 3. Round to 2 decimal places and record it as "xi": 0.30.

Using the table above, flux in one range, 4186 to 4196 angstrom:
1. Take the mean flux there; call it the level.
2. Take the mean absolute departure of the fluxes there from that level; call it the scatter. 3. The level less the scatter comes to 15.4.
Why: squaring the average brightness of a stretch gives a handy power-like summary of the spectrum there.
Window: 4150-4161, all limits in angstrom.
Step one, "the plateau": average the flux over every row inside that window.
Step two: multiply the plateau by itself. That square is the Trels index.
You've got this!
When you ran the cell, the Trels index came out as 341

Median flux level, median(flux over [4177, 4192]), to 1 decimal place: 17.2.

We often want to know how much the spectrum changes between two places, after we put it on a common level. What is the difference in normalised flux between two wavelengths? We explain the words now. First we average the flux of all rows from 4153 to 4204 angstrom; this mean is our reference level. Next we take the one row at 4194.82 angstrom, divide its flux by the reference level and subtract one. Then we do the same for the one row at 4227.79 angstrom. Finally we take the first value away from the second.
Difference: -0.42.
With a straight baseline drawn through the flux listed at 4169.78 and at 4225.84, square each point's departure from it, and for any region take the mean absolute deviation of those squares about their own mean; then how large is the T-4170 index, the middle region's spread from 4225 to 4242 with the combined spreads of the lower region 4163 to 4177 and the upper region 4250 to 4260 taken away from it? -1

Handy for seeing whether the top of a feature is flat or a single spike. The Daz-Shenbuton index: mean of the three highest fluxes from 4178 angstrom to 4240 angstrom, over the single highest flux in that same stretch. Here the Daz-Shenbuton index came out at 0.972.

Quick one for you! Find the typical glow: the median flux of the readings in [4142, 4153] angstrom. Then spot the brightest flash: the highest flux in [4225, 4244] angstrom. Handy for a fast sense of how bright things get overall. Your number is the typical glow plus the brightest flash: 37.4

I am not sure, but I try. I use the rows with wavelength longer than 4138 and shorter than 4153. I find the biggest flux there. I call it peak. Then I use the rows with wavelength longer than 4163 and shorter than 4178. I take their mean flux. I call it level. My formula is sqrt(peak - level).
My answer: 1.6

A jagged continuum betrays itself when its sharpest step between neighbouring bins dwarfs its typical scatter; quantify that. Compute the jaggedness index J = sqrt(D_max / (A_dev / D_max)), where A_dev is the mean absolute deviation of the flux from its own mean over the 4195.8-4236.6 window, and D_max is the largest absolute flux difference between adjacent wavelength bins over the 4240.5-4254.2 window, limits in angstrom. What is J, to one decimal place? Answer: 1.6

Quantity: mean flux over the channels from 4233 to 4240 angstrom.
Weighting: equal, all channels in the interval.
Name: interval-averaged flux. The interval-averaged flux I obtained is 16.6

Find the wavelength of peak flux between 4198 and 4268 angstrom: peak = 4212.24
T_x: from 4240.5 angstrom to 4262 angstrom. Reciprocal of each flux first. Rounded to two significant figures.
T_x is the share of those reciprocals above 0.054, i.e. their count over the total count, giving 0.73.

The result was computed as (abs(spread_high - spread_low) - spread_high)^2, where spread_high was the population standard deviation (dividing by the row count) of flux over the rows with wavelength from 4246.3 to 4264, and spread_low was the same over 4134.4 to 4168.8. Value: 2.6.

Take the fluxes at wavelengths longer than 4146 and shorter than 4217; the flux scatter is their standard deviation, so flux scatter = 1.6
